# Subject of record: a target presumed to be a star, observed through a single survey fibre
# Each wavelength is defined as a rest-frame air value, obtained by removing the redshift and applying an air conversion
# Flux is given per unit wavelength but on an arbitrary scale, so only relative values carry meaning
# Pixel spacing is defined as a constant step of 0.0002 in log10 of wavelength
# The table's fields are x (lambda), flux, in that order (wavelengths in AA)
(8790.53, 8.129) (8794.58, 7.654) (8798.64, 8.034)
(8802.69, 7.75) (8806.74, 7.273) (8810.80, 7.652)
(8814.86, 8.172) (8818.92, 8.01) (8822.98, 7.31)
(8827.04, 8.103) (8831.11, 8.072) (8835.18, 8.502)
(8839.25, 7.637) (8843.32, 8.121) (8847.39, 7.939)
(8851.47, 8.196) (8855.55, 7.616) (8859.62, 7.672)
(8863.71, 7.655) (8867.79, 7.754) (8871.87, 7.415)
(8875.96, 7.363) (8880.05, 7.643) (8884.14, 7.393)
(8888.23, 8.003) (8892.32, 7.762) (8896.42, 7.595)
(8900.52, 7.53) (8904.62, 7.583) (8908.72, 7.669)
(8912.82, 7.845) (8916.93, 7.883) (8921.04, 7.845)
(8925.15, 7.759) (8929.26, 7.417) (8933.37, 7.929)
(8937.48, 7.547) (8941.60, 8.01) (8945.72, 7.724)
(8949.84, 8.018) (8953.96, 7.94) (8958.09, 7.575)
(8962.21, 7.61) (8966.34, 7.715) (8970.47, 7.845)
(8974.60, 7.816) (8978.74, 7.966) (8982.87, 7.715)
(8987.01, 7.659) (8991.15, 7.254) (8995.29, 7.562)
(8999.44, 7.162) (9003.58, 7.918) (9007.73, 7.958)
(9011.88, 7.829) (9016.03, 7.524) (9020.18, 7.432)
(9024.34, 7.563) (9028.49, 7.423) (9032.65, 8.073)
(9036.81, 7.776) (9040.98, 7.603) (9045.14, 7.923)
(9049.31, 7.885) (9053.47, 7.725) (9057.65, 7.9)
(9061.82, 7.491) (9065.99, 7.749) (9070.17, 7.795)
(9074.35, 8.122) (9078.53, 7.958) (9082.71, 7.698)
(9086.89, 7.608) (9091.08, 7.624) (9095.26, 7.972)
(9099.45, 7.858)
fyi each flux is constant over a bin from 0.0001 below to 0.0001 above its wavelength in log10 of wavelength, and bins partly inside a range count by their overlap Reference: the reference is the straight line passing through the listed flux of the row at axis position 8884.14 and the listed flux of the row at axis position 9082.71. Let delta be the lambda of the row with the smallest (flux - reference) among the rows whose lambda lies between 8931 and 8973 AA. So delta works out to 8958.09 AA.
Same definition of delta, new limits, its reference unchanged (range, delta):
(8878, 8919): 8884.14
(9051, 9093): 9061.82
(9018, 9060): 9028.49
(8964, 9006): 8999.44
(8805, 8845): 8806.74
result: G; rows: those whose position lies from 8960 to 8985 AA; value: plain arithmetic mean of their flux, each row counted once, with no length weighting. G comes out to 7.78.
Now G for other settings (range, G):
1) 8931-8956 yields 7.86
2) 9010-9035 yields 7.64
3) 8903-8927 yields 7.76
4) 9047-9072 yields 7.76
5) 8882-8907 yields 7.64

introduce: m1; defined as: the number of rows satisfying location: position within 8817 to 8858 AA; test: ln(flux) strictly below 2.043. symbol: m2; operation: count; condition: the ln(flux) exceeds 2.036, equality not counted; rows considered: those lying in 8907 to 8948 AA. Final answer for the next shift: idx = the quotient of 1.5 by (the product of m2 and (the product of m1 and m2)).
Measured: 0.008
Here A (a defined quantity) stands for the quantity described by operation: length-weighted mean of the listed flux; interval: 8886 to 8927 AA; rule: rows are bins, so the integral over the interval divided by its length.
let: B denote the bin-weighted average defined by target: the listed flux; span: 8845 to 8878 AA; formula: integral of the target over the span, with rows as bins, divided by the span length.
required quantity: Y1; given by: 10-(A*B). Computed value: -49.7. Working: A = 7.75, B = 7.71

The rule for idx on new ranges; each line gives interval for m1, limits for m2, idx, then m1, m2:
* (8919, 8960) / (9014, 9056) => 0.020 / 3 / 5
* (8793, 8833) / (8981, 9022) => 0.023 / 4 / 4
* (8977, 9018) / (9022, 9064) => 0.008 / 5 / 6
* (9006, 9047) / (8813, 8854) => 0.005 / 5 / 8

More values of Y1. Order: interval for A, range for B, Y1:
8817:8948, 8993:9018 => -49.4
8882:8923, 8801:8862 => -50.7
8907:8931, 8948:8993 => -49.9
